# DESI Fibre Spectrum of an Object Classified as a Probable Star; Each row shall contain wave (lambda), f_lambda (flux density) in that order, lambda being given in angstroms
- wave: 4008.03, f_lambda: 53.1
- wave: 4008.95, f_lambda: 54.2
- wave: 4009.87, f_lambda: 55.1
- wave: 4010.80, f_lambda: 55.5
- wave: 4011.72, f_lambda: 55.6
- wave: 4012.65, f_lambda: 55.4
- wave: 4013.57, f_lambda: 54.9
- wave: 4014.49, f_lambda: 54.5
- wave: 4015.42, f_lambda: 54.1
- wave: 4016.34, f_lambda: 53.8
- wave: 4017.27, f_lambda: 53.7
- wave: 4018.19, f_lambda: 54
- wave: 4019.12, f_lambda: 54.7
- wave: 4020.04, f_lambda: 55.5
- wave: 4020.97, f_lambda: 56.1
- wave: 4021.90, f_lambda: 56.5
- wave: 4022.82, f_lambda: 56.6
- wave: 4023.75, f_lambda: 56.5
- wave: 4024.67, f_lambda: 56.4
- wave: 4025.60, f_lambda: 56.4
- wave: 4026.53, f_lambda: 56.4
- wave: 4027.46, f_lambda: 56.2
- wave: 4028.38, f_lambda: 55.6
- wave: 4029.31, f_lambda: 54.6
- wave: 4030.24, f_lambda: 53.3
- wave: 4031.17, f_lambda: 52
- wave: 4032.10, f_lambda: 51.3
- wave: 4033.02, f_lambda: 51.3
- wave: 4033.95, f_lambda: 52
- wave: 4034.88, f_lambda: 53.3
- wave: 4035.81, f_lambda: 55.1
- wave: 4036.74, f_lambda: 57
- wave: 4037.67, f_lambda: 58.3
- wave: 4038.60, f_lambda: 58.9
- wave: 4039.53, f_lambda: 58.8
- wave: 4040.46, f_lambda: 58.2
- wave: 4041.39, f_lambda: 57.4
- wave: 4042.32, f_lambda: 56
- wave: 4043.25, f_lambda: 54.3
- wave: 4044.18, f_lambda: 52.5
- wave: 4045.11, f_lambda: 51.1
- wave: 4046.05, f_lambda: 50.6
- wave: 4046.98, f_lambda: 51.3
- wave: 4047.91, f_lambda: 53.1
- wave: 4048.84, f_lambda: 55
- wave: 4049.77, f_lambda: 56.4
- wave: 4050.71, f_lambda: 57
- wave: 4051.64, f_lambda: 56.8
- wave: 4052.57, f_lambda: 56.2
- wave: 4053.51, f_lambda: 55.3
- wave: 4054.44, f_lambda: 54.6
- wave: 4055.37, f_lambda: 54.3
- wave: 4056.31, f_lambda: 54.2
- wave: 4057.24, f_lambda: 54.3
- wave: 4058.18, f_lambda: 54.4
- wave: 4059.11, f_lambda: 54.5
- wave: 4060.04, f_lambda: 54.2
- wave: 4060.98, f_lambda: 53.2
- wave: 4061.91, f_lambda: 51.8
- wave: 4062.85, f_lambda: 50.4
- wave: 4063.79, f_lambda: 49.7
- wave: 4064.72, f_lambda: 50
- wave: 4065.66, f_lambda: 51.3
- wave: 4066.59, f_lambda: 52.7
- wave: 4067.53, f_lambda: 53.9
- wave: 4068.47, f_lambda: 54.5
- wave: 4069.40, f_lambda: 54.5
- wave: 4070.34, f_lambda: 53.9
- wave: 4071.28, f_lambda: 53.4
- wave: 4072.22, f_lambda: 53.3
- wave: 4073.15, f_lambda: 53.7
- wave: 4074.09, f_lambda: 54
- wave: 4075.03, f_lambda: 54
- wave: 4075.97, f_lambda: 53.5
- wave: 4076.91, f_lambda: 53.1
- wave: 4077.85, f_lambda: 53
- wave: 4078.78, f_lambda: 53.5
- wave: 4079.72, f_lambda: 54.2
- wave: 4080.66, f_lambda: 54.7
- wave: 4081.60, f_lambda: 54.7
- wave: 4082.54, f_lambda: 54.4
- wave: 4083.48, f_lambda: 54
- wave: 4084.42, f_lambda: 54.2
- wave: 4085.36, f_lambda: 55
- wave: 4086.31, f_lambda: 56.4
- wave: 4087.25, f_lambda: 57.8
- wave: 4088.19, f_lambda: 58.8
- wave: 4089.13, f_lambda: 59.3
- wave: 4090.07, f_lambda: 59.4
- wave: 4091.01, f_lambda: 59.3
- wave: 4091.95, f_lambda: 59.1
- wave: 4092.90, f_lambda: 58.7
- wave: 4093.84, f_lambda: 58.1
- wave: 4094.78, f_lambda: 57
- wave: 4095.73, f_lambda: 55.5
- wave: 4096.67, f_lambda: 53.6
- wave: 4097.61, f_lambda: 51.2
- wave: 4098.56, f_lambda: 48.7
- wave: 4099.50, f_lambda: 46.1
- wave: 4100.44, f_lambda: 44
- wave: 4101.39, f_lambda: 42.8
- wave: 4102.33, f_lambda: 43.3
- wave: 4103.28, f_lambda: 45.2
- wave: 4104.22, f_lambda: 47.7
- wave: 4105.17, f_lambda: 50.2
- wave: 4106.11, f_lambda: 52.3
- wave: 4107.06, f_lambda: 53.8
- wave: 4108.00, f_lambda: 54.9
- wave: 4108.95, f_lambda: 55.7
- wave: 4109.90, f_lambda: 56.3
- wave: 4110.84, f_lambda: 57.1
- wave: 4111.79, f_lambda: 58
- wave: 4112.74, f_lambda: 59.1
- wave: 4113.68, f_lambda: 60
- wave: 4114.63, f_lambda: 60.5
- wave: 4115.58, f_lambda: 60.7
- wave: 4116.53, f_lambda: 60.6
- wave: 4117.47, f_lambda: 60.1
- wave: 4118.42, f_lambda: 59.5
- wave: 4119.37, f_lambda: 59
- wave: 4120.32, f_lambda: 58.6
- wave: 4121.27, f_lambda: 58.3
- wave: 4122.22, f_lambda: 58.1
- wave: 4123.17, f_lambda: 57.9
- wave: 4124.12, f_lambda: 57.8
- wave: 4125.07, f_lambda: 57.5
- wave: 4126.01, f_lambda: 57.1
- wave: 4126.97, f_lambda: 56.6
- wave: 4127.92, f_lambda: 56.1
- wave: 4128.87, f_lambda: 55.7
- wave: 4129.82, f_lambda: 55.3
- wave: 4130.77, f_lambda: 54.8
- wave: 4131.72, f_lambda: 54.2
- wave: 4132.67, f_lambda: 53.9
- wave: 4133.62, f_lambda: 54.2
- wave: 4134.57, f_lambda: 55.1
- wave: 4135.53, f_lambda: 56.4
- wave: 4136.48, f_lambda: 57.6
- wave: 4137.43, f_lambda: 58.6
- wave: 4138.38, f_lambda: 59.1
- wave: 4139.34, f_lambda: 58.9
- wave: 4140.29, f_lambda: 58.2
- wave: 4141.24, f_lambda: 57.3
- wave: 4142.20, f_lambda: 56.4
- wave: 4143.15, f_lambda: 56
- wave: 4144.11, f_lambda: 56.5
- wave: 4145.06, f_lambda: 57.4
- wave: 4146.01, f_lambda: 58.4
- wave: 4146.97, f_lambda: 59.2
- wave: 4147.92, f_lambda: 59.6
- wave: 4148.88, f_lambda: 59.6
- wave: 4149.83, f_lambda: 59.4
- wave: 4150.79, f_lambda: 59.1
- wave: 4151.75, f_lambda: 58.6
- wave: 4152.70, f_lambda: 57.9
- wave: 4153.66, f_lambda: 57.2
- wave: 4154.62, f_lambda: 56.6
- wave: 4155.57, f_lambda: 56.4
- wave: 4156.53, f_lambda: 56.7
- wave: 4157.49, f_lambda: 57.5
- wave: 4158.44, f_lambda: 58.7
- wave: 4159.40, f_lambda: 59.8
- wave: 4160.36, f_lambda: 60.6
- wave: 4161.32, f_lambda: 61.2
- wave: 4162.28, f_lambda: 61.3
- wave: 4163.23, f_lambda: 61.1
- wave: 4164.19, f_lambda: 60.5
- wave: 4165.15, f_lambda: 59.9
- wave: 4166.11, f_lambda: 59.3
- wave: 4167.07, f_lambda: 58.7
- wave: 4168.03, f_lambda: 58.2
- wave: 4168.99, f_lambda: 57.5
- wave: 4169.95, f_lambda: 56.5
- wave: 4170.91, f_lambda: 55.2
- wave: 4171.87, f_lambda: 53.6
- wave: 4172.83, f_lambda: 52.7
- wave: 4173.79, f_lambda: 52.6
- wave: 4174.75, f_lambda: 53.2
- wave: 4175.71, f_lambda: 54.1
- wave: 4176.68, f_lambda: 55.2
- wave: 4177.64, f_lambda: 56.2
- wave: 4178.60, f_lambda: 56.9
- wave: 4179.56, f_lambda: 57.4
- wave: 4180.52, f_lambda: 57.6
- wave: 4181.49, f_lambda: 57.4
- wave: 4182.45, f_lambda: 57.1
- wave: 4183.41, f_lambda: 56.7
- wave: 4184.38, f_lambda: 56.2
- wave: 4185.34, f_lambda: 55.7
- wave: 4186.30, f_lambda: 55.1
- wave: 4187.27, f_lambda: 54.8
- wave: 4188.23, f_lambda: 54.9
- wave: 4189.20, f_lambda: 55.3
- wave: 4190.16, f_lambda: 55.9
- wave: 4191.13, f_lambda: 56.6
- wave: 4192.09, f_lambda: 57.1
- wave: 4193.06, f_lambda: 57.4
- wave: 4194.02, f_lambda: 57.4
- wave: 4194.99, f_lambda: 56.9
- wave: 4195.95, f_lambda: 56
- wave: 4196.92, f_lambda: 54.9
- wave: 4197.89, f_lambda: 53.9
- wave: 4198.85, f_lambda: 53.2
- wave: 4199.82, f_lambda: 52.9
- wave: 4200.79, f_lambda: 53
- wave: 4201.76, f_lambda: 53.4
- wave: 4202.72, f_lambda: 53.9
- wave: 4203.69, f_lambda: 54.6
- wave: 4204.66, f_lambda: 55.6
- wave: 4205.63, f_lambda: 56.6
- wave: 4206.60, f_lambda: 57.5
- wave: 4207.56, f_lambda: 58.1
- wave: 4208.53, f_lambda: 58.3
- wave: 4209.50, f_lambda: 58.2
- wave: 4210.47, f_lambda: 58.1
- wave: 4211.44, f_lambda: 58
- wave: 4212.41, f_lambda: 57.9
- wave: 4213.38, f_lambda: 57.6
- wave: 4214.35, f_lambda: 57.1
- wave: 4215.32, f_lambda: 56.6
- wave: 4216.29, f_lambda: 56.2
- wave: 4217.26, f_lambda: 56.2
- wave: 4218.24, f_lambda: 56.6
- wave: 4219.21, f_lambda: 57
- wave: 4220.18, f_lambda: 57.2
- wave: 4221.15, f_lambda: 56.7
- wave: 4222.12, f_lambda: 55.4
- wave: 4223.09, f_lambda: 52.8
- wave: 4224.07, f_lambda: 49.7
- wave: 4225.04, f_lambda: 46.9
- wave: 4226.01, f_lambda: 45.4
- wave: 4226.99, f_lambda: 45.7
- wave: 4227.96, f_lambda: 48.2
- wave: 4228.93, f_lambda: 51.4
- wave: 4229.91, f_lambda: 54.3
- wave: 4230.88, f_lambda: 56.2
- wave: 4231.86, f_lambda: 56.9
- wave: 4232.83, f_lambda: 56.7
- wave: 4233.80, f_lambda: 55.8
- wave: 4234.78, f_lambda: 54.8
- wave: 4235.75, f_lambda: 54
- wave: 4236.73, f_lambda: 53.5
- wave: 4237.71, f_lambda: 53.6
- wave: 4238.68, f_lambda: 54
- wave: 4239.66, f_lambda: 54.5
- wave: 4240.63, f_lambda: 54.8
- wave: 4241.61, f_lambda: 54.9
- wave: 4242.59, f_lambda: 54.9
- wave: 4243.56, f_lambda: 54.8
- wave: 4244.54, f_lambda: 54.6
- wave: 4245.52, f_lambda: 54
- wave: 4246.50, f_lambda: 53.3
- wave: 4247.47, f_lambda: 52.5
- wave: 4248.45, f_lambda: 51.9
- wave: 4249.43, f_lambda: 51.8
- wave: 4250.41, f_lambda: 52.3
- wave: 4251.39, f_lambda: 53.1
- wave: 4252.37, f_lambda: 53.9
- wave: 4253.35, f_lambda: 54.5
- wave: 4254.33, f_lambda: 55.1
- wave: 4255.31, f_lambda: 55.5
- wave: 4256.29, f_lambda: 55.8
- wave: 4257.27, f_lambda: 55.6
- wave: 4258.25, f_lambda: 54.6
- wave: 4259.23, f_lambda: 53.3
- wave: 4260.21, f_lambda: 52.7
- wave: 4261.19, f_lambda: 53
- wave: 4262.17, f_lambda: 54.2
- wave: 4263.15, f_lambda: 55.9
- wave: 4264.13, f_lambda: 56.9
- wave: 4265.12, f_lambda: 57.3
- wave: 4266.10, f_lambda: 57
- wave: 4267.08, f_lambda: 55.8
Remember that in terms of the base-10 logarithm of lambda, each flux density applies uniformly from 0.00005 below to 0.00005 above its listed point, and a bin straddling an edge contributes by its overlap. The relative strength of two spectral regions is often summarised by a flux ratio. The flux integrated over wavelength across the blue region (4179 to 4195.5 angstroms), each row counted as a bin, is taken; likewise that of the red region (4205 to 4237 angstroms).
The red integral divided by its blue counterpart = 1.9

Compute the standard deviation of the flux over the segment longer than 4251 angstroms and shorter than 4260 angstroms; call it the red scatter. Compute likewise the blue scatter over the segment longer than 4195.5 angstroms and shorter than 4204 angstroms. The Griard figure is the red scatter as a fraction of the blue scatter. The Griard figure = 1.0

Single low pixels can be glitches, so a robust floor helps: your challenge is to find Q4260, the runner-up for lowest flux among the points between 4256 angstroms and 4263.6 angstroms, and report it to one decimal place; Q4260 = 53.0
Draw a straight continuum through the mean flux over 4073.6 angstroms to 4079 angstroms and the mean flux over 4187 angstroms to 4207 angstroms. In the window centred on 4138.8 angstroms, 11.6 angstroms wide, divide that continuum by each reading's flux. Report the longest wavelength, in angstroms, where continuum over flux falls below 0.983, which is 4144.11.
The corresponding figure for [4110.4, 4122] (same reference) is 4121.27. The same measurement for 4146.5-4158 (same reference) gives 4157.49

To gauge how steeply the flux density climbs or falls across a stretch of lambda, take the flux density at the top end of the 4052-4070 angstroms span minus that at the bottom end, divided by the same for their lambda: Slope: -0.10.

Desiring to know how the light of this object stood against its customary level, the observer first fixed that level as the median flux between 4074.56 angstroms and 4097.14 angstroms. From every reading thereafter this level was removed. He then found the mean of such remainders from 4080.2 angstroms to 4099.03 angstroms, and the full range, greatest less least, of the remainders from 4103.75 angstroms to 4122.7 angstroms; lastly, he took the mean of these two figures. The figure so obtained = 7.1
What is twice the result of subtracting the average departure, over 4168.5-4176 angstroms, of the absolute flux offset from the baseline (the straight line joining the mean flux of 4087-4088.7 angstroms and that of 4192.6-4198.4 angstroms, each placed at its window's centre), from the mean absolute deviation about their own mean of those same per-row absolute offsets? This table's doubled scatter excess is -2.4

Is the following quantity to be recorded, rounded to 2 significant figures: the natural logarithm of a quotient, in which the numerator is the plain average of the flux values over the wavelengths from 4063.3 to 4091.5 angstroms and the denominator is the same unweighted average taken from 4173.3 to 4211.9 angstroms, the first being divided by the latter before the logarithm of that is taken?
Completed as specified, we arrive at -0.025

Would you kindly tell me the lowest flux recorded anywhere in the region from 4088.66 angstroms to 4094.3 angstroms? 58.1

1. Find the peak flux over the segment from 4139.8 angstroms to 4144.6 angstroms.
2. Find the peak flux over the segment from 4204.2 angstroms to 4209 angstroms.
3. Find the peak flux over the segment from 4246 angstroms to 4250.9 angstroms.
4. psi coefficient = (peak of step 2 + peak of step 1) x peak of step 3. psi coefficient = 6209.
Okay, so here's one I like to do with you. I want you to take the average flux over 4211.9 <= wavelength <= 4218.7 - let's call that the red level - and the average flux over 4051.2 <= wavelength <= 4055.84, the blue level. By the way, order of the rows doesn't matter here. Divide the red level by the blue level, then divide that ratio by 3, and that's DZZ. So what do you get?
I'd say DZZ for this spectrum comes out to 0.342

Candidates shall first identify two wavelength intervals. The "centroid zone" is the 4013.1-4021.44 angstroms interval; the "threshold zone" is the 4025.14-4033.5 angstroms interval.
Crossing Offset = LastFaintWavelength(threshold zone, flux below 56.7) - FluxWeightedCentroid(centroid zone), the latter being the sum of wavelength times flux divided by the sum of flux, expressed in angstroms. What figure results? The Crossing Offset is 15.7 angstroms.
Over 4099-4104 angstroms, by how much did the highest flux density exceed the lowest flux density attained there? 3.3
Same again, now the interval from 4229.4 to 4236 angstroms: 2.9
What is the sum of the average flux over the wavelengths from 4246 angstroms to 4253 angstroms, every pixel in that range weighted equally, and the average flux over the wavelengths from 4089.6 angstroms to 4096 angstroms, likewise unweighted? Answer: 111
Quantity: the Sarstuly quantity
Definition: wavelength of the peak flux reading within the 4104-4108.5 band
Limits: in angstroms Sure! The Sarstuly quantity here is 4108.00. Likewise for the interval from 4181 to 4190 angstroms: 4181.49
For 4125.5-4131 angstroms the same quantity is 4126.01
